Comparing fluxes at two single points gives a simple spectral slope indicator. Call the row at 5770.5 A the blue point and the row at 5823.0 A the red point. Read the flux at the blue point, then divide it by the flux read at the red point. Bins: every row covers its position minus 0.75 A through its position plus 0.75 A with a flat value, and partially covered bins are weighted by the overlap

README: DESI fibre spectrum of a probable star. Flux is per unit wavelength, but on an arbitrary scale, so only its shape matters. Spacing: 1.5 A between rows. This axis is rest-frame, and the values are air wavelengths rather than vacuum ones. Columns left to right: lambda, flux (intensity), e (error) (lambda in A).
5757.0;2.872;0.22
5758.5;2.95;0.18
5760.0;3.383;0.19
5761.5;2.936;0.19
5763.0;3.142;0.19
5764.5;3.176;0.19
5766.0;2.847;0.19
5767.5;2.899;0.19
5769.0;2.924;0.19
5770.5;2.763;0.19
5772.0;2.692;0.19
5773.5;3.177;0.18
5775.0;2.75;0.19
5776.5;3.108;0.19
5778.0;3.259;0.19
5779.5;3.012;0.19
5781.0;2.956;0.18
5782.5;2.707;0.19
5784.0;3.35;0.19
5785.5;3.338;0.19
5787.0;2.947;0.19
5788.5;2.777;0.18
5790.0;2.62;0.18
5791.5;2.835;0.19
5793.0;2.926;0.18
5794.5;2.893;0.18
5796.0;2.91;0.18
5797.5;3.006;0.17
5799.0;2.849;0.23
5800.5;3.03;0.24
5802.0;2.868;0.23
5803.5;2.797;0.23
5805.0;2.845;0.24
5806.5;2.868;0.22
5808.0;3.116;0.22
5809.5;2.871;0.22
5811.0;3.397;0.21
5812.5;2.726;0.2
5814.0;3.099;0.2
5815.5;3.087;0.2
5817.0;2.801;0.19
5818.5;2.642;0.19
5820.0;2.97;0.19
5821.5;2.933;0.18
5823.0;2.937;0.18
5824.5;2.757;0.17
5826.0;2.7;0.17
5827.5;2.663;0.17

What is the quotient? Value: 0.941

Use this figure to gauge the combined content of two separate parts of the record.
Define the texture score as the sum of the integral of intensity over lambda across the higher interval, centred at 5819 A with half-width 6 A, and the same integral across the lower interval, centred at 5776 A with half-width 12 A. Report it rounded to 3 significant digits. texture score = 107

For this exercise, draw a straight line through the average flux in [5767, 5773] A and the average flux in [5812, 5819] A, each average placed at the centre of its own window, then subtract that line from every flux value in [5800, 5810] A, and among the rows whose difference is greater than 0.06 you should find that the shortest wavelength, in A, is 5800.5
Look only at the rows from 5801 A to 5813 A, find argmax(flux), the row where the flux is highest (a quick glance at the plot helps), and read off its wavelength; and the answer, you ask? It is 5811.0 A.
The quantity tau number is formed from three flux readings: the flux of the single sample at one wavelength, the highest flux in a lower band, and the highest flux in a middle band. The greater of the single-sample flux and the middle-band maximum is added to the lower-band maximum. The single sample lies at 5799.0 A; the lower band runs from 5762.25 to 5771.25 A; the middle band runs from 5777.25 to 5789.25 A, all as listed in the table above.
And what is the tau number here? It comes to 6.53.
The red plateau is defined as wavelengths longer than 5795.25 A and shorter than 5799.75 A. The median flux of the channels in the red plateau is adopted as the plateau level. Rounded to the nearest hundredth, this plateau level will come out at 2.91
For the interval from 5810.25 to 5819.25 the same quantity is 2.94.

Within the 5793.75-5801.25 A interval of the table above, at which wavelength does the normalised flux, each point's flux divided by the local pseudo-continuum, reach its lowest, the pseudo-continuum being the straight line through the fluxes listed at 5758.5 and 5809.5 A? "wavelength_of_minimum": 5799.0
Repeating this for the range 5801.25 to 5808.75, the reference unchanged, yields 5803.5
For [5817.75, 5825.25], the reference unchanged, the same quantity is 5818.5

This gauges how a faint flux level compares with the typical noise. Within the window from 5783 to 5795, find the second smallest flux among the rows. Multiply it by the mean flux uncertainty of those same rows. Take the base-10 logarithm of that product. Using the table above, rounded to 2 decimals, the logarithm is -0.29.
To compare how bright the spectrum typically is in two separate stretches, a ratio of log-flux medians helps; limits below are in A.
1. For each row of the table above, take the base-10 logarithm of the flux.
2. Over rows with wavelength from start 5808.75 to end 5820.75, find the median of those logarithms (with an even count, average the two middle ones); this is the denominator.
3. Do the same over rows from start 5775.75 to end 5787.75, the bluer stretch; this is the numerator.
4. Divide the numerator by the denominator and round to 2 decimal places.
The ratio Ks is 1.04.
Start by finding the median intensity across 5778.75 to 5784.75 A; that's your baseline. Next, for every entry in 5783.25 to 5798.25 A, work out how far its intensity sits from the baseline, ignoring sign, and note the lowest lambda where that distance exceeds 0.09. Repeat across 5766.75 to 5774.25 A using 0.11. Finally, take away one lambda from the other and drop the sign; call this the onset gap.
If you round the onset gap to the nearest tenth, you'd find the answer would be 13.5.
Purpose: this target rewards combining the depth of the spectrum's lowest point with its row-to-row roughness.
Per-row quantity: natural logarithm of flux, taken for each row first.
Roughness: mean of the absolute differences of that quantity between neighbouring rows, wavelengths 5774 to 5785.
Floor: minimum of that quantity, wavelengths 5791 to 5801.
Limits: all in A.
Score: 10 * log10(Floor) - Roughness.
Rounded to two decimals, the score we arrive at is 0.08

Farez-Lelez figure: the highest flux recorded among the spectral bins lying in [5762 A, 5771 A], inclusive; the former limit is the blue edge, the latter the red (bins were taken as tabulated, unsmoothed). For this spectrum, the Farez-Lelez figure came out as 3.176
